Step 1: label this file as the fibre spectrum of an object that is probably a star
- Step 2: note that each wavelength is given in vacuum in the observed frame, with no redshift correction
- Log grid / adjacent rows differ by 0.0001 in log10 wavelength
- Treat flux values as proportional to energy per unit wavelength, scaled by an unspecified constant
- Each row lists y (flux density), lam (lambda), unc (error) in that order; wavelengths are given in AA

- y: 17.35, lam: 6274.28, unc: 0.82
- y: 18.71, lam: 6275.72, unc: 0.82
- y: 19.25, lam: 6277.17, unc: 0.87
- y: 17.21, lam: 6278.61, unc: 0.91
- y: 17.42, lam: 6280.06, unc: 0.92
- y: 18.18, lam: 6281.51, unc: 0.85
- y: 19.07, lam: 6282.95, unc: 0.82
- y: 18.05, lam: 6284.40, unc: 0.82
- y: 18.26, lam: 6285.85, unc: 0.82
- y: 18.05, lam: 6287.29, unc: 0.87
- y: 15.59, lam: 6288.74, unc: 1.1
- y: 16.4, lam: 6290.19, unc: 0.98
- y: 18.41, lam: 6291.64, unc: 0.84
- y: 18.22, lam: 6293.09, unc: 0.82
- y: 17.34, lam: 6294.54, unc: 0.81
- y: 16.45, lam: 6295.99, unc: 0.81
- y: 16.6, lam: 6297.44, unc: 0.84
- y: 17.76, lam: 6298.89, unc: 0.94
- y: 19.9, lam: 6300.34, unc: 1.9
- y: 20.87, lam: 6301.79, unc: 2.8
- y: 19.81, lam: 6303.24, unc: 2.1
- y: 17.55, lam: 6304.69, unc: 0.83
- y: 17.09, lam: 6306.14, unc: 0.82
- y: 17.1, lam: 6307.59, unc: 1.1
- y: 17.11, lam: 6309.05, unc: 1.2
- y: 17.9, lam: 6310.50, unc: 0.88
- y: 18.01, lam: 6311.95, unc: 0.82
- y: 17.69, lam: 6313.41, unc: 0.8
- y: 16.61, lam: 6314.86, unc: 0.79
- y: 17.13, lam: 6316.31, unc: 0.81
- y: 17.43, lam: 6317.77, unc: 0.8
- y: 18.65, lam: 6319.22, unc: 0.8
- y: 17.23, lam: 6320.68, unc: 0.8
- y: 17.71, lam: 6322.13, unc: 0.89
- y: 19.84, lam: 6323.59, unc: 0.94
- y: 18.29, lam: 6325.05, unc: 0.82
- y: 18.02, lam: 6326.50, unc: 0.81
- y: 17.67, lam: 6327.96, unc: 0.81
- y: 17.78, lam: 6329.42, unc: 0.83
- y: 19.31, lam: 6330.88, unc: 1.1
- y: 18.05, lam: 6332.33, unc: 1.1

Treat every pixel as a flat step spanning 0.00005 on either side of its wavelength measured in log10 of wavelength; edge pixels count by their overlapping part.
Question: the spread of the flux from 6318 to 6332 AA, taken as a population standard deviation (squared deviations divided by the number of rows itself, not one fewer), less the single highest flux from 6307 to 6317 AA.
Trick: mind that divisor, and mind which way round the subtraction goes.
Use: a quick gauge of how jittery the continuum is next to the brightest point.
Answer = -17.2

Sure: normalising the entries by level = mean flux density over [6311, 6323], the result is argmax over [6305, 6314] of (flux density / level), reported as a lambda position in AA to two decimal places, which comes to 6311.95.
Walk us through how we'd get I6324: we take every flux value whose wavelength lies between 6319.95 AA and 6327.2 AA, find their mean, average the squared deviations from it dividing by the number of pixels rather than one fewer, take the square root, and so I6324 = 0.88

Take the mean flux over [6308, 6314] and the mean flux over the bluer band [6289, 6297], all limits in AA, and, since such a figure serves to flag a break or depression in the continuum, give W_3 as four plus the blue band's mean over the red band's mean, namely 4.98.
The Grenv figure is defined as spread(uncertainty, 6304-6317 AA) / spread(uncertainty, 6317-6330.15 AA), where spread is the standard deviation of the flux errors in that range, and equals 3.0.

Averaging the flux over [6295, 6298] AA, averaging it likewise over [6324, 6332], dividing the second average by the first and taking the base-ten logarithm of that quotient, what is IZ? 0.042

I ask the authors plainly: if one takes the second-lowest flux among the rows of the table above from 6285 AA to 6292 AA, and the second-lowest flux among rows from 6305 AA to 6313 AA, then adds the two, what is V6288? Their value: 33.5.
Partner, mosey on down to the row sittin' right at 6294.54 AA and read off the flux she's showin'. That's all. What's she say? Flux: 17.34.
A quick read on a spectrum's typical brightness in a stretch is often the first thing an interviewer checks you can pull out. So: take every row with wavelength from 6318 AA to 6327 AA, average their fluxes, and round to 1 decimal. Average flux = 18.3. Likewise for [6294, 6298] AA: 16.8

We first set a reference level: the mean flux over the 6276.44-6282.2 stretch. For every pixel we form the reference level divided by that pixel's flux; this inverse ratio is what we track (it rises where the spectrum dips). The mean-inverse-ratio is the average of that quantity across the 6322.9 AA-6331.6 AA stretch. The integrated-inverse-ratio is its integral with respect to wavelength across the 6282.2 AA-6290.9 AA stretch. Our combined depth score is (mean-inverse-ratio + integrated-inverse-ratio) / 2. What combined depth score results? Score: 4.96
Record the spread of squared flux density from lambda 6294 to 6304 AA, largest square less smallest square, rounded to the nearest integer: 165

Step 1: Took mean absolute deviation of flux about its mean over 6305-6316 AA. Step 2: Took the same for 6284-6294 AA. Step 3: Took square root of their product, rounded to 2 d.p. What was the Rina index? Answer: 0.63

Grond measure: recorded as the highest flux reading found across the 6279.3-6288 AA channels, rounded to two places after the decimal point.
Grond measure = 19.07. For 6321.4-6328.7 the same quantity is 19.84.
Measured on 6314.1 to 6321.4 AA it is 18.65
